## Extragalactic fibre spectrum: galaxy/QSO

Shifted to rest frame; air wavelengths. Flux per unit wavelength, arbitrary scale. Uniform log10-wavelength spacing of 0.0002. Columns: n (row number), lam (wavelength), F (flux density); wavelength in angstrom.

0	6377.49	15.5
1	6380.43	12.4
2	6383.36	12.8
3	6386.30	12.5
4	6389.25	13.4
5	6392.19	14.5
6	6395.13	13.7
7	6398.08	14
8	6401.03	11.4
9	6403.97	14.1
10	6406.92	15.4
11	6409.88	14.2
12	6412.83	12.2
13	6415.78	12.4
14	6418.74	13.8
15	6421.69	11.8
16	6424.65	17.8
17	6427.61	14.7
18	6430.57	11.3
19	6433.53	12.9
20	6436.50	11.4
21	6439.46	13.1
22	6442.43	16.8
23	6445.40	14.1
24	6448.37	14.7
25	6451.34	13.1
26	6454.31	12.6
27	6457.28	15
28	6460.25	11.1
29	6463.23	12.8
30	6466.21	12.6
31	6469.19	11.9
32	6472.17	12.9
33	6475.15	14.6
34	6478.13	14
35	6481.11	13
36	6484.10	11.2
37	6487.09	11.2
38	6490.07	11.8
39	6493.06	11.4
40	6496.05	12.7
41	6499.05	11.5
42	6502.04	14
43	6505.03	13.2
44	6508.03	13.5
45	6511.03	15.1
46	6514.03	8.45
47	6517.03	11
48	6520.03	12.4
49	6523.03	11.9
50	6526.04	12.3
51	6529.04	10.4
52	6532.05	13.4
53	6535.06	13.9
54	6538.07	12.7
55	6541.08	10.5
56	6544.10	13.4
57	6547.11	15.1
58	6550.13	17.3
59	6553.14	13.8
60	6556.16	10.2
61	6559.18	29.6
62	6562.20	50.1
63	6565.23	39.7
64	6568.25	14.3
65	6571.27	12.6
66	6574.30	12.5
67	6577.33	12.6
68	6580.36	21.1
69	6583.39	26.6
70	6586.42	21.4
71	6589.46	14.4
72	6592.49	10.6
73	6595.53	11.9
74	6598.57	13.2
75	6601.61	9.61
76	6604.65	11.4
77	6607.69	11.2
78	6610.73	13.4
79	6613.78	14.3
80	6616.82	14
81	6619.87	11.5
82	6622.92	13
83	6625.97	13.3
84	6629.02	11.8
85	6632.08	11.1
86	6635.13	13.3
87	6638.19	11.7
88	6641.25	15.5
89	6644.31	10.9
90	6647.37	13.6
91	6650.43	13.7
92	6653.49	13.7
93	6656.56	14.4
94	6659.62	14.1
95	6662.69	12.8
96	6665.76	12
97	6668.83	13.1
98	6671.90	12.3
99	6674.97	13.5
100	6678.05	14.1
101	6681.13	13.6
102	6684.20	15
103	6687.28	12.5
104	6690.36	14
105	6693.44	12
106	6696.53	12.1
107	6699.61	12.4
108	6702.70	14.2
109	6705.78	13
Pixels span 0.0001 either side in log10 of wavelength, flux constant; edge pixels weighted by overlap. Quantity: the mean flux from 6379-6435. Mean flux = 13.4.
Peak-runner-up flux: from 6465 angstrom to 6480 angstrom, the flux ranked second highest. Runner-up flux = 14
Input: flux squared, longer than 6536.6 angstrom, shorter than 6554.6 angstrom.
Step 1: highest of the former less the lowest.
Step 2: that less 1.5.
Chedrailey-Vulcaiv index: 188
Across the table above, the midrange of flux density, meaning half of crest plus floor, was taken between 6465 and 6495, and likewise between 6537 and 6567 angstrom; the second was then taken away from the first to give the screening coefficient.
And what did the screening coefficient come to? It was -17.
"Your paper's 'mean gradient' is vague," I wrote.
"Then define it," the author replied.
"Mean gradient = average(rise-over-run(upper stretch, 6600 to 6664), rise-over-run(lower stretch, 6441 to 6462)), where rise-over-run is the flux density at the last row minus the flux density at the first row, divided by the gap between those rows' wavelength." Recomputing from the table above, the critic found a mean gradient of -0.13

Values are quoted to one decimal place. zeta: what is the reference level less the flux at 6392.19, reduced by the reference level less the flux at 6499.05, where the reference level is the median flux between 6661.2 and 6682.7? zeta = -3.0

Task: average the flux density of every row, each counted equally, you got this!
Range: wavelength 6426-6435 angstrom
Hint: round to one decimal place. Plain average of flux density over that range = 13.0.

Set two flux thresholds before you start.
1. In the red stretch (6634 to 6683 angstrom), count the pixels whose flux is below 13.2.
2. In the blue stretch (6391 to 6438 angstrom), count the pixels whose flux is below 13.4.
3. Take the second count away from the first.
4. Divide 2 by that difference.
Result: -2.0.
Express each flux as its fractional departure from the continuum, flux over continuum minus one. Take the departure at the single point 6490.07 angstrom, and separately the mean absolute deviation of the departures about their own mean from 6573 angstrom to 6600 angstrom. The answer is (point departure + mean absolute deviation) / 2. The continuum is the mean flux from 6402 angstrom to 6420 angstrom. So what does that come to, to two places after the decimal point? 0.10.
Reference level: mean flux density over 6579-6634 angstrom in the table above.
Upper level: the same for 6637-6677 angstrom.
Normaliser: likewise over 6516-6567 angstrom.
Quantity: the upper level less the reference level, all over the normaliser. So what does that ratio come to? -0.05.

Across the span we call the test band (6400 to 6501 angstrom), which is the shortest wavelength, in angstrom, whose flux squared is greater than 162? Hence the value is 6403.97 angstrom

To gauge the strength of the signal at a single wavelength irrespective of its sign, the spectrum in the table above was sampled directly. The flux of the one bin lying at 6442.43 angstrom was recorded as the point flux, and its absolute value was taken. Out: 16.8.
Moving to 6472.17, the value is 12.9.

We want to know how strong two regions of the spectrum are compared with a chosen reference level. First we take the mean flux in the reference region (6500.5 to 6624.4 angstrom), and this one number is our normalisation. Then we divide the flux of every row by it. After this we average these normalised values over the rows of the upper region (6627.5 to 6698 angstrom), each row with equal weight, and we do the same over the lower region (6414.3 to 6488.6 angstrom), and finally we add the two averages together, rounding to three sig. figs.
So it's 1.71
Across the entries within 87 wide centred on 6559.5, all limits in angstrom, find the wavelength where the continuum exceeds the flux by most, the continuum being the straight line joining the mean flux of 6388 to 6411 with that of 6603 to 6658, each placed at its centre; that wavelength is 6601.61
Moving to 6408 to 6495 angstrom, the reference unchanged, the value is 6460.25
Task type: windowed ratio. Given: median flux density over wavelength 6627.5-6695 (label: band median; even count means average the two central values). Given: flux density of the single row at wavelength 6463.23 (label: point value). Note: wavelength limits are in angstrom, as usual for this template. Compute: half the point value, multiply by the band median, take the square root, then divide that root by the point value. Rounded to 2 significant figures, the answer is 0.72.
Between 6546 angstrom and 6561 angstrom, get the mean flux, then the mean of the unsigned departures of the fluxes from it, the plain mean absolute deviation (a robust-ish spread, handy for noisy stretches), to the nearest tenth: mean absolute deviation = 5.0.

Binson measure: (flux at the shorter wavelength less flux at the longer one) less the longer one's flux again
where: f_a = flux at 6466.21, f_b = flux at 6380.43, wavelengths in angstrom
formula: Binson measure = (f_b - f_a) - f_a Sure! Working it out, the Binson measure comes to -12.8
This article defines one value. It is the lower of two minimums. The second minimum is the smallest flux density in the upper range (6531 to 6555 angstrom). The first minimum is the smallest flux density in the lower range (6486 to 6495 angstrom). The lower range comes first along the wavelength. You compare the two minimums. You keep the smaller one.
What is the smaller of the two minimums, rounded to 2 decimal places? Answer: 10.50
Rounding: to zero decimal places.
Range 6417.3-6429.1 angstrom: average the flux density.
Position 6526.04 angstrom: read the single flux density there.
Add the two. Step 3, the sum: 27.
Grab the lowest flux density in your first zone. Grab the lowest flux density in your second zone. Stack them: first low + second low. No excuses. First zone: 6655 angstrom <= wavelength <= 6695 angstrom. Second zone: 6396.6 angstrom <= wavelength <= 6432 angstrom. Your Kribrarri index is 23.3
